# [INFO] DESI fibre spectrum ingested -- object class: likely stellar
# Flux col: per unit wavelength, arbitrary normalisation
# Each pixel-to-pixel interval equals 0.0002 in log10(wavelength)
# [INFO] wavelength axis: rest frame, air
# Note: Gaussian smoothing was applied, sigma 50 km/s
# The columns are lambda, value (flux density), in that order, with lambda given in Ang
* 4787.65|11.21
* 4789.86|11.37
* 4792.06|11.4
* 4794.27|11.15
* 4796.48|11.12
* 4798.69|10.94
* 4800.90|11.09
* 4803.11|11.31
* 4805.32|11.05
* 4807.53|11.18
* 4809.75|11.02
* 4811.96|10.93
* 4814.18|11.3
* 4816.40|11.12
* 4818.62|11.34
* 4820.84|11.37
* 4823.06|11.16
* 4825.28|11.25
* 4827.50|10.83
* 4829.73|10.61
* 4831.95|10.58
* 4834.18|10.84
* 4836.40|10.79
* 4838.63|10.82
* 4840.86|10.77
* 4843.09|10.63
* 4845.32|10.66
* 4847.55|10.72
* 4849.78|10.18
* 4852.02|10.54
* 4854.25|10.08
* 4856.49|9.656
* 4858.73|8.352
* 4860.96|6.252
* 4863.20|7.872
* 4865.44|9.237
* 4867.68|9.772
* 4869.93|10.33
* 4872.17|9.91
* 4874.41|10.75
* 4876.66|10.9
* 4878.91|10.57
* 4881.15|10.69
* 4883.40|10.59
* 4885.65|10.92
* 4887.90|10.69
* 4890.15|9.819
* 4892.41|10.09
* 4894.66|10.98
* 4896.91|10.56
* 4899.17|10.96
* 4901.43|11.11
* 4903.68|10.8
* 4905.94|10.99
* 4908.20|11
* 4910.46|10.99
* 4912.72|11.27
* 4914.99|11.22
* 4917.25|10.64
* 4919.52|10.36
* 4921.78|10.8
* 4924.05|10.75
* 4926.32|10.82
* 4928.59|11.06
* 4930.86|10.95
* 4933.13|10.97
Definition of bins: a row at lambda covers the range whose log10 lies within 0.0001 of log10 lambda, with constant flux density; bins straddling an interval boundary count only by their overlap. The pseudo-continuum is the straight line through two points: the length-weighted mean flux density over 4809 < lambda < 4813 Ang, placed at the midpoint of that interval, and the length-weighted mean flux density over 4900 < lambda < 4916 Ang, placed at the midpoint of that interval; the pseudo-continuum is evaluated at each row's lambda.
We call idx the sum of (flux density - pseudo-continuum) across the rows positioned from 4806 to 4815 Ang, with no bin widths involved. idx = 0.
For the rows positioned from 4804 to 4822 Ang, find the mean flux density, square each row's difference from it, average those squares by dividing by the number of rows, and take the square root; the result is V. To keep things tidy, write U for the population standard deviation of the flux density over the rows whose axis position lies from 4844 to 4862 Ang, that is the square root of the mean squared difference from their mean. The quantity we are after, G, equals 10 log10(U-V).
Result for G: 1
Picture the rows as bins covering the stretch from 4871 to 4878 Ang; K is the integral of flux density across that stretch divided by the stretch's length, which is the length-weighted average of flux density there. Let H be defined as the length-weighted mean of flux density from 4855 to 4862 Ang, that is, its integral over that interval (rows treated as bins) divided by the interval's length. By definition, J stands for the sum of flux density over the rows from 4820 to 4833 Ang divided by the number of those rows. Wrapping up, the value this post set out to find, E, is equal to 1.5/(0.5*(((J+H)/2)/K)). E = 3.29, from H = 8.2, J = 11.0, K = 10.5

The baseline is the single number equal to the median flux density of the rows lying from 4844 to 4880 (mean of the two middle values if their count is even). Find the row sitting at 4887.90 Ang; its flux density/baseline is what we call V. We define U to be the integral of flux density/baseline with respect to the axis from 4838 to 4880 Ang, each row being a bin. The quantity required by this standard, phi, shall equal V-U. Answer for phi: -39.9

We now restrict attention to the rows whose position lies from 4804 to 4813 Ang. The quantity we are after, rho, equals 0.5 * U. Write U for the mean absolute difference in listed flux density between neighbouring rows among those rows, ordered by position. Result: 0.063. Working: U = 0.13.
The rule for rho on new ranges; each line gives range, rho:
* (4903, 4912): 0.035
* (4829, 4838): 0.057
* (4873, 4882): 0.100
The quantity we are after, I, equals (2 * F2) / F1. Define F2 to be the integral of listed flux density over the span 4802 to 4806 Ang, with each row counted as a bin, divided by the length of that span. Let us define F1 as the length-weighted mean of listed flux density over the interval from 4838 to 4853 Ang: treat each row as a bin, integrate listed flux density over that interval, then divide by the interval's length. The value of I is 2.11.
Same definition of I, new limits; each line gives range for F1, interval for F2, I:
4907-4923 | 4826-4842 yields 1.98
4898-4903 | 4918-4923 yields 1.92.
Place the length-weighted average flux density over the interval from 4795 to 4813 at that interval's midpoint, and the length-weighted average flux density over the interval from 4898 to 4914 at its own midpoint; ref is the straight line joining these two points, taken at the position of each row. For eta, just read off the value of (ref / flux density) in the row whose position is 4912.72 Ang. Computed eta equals 0.98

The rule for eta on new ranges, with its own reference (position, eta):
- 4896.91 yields 1.04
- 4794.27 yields 0.99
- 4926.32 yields 1.02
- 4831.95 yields 1.05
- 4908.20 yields 1.00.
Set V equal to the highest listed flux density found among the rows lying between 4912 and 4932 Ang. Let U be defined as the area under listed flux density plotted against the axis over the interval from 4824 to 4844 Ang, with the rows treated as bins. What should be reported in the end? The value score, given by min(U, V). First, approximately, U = 216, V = 11.27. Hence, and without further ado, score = 11.3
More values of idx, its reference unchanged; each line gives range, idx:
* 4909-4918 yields 0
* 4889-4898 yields -3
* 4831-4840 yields -1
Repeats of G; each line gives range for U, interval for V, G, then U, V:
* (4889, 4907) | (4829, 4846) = -5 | 0.44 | 0.097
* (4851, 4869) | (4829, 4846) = 1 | 1.32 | 0.097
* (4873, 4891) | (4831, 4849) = -6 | 0.32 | 0.089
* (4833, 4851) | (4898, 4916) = -12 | 0.20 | 0.142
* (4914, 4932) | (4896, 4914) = -13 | 0.25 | 0.196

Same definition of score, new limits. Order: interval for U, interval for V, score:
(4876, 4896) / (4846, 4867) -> 10.7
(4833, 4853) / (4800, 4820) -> 11.3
